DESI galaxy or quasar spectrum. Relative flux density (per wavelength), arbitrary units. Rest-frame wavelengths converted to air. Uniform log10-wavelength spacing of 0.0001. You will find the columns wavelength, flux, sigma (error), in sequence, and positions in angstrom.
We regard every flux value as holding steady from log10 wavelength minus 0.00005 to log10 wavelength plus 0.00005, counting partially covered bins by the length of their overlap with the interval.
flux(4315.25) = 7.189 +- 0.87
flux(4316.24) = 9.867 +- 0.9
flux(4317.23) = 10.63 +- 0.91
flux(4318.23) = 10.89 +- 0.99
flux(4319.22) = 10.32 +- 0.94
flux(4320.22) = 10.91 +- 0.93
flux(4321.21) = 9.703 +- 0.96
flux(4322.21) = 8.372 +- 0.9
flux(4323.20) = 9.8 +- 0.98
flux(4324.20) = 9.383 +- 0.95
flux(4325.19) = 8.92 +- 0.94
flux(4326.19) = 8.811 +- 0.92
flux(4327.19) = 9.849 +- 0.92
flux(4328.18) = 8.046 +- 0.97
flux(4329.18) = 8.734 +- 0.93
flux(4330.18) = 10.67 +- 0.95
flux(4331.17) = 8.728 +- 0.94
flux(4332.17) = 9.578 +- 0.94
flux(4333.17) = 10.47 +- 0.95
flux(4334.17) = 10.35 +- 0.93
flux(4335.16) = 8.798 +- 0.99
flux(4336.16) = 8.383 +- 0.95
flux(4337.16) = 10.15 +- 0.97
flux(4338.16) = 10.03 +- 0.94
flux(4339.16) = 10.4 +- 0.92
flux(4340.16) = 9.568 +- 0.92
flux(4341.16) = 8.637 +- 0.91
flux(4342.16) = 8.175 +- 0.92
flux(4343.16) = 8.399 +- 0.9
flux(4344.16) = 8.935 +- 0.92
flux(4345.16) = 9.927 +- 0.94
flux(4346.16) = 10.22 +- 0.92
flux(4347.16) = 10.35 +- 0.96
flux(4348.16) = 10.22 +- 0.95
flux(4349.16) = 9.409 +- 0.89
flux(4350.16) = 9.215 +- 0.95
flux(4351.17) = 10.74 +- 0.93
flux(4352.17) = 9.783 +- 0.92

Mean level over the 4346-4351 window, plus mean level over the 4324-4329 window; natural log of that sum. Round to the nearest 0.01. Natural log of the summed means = 2.94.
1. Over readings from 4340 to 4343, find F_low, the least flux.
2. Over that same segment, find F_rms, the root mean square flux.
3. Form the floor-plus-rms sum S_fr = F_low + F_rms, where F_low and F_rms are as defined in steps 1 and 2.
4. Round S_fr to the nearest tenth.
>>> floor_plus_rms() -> 17.0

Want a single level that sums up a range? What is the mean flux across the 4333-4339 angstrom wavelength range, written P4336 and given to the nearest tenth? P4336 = 9.7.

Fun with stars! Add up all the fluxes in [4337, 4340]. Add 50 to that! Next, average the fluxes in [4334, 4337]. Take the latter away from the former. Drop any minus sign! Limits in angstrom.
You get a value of 71.4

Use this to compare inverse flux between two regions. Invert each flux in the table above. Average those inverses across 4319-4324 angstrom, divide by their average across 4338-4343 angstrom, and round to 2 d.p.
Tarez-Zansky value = 0.95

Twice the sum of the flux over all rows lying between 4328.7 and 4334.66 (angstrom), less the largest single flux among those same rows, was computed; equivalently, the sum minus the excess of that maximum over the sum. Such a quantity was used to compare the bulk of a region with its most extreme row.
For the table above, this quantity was 106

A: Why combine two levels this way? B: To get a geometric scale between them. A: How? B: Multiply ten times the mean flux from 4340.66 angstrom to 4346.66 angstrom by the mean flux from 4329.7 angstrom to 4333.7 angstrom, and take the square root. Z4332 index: 29.9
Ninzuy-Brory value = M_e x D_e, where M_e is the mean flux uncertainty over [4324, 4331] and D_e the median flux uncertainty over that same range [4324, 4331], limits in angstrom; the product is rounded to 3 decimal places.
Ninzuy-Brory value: 0.884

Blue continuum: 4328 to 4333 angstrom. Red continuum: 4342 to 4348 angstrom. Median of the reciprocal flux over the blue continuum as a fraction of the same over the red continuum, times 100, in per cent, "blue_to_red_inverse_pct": 108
